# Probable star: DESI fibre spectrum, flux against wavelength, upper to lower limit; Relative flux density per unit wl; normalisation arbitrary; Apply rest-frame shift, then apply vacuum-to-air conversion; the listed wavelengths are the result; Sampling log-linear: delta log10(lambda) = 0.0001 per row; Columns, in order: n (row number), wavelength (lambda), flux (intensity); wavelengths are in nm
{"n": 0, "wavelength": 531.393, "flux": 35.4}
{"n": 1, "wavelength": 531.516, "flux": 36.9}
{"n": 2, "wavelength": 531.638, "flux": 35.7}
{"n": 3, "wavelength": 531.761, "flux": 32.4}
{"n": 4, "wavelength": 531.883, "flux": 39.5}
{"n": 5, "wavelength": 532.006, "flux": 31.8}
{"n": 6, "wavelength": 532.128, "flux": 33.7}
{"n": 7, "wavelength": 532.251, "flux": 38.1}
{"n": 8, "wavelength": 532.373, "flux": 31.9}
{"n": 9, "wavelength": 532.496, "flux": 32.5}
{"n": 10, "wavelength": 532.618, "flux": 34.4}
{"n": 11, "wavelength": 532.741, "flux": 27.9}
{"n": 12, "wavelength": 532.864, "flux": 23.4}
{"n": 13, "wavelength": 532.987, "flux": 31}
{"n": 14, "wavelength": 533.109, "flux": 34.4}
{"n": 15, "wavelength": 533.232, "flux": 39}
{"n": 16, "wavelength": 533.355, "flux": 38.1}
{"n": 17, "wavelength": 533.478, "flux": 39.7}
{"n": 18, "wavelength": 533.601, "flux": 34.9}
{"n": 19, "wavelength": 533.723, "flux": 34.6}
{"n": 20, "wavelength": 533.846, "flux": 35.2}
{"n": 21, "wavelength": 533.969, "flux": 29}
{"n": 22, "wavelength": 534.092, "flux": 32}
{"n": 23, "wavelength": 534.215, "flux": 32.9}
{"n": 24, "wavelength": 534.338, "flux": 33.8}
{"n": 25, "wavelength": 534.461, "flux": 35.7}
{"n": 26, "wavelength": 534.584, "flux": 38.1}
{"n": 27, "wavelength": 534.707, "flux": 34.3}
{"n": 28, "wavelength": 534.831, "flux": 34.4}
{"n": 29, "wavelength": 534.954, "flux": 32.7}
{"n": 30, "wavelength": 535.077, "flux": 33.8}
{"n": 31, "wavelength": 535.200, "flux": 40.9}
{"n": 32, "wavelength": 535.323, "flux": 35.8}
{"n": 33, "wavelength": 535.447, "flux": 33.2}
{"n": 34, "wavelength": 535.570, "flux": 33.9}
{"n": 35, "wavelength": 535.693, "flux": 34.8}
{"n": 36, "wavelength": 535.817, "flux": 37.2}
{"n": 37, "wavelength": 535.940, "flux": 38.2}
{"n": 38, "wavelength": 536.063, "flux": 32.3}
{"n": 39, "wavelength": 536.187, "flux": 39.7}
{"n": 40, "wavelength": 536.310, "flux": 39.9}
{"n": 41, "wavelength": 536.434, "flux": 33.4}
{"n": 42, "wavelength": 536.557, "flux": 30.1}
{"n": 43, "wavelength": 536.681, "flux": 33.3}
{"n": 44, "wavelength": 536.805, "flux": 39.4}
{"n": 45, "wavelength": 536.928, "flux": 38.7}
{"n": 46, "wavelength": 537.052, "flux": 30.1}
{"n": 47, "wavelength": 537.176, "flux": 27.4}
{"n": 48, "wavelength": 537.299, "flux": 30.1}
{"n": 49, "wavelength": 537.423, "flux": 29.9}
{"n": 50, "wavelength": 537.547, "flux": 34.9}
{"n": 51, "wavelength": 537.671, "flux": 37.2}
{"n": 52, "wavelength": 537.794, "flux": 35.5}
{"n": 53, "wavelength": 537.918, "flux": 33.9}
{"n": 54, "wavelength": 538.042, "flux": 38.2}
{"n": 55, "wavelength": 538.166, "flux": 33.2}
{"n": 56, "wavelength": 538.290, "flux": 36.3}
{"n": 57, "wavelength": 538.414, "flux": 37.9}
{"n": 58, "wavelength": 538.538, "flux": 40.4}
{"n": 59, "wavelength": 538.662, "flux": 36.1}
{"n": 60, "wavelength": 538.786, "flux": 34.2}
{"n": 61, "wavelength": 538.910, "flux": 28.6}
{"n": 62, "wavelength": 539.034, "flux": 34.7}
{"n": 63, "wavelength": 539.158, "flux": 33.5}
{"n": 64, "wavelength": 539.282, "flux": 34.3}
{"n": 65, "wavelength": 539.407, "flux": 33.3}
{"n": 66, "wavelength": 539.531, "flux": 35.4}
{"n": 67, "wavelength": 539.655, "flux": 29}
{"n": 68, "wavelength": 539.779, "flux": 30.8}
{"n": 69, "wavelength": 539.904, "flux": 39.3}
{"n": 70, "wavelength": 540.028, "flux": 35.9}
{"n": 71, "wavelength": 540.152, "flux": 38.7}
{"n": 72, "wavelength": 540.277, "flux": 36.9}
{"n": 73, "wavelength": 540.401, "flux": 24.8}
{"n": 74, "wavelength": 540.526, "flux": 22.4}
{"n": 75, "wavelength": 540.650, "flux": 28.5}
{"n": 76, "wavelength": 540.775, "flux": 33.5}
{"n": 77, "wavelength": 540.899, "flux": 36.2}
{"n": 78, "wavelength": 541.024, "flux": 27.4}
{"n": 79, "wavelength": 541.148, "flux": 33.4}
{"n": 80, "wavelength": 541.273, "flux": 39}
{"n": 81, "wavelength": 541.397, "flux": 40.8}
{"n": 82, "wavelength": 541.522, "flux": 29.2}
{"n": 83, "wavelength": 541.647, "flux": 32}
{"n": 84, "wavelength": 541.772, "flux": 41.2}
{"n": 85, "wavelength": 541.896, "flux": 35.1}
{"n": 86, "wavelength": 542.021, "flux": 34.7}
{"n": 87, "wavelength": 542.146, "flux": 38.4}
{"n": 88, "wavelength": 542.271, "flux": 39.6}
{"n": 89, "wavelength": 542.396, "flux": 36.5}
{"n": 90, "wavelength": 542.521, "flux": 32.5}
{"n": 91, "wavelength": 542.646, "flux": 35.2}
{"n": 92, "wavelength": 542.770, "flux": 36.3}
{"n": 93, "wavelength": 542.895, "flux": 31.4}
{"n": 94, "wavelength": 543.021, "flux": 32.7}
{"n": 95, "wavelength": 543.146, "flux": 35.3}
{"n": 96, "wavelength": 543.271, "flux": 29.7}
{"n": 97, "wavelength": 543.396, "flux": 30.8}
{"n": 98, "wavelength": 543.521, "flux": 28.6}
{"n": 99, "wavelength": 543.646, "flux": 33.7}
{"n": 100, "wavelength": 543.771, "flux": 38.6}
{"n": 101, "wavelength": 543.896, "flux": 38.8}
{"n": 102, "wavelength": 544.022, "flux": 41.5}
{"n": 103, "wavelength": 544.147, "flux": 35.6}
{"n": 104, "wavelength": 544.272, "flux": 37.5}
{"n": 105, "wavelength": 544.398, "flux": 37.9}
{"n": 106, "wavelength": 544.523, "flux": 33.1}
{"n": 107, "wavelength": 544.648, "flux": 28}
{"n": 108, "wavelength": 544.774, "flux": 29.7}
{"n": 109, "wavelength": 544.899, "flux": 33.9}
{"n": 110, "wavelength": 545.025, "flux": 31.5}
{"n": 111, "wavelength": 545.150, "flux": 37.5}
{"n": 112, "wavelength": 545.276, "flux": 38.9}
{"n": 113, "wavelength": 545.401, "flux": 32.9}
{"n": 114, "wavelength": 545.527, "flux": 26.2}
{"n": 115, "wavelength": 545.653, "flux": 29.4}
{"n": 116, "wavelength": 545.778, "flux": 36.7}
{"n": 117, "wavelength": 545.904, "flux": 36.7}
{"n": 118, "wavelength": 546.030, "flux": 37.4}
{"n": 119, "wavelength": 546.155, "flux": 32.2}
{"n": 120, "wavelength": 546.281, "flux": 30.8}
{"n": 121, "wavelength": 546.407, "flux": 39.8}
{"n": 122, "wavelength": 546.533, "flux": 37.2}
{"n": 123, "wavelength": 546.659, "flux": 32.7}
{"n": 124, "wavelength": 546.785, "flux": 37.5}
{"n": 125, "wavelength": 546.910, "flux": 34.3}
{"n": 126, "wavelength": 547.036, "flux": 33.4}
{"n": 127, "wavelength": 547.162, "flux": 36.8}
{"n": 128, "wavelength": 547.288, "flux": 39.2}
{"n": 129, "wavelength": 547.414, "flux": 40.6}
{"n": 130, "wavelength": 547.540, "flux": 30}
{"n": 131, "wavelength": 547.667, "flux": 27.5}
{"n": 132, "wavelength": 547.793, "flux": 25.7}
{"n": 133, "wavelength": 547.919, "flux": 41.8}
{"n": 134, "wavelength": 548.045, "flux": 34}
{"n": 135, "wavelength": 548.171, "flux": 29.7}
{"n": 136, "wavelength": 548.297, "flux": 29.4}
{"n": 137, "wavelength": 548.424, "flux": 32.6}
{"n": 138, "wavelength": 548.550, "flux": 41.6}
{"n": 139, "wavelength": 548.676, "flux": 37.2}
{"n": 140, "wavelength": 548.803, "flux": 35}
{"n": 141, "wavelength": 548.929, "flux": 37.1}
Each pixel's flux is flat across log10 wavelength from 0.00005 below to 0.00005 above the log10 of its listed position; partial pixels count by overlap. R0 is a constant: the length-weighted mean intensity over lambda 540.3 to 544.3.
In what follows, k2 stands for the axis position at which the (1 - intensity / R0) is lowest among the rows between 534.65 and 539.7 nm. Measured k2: 535.200 nm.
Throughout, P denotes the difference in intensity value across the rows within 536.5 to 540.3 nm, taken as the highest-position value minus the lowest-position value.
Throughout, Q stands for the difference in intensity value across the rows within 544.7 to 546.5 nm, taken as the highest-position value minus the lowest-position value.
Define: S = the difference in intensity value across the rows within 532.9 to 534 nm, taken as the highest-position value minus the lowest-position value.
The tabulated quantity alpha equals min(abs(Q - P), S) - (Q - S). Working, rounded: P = 6.8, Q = 10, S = -2.0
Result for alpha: -14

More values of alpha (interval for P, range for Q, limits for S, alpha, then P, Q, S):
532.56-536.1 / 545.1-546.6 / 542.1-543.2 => -6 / -2.1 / 0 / -3.1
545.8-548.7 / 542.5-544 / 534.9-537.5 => -12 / 0.5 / 6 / -2.8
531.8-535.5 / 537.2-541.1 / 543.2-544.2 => 12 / -6.3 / -3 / 5.9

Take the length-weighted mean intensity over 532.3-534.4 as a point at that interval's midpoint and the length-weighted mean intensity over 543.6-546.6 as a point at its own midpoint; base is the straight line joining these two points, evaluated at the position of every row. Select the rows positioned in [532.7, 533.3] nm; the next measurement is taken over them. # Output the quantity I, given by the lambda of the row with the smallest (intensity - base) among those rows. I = 532.864 nm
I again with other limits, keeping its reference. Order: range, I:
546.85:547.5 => 547.036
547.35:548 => 547.793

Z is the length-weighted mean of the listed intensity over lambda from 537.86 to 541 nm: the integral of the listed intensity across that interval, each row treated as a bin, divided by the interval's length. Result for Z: 33.8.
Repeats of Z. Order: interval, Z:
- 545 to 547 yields 34.5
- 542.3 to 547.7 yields 34.4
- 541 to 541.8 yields 34.8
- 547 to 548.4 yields 33.4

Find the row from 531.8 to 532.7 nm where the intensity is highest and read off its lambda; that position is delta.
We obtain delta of 531.883 nm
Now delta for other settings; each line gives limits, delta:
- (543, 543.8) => 543.771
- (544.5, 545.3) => 545.276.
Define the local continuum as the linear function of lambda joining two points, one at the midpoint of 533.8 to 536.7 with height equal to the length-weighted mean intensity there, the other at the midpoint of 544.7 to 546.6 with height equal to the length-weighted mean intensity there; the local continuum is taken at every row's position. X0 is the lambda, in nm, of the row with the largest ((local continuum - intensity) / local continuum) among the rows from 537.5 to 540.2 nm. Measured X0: 538.910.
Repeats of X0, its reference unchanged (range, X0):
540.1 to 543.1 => 540.526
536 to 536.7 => 536.557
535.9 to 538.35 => 537.176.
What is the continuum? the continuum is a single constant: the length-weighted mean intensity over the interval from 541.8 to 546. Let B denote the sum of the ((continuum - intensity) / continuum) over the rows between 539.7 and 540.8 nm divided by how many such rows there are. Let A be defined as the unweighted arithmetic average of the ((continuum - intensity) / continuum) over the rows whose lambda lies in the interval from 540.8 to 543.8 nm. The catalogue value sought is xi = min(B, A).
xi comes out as -0.001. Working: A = -0.001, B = 0.063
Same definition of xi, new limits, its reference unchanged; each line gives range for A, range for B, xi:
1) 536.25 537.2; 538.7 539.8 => 0.013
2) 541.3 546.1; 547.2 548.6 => -0.004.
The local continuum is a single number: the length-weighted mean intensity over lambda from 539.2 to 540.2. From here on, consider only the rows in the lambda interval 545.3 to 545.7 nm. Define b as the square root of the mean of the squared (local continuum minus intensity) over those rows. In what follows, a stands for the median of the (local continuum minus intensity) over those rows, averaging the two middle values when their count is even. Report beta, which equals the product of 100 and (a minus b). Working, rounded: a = 5.1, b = 5.7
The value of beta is -60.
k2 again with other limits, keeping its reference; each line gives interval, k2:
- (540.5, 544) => 541.772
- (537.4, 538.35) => 538.042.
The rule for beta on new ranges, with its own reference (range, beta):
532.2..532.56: -80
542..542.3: -759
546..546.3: -71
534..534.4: -16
